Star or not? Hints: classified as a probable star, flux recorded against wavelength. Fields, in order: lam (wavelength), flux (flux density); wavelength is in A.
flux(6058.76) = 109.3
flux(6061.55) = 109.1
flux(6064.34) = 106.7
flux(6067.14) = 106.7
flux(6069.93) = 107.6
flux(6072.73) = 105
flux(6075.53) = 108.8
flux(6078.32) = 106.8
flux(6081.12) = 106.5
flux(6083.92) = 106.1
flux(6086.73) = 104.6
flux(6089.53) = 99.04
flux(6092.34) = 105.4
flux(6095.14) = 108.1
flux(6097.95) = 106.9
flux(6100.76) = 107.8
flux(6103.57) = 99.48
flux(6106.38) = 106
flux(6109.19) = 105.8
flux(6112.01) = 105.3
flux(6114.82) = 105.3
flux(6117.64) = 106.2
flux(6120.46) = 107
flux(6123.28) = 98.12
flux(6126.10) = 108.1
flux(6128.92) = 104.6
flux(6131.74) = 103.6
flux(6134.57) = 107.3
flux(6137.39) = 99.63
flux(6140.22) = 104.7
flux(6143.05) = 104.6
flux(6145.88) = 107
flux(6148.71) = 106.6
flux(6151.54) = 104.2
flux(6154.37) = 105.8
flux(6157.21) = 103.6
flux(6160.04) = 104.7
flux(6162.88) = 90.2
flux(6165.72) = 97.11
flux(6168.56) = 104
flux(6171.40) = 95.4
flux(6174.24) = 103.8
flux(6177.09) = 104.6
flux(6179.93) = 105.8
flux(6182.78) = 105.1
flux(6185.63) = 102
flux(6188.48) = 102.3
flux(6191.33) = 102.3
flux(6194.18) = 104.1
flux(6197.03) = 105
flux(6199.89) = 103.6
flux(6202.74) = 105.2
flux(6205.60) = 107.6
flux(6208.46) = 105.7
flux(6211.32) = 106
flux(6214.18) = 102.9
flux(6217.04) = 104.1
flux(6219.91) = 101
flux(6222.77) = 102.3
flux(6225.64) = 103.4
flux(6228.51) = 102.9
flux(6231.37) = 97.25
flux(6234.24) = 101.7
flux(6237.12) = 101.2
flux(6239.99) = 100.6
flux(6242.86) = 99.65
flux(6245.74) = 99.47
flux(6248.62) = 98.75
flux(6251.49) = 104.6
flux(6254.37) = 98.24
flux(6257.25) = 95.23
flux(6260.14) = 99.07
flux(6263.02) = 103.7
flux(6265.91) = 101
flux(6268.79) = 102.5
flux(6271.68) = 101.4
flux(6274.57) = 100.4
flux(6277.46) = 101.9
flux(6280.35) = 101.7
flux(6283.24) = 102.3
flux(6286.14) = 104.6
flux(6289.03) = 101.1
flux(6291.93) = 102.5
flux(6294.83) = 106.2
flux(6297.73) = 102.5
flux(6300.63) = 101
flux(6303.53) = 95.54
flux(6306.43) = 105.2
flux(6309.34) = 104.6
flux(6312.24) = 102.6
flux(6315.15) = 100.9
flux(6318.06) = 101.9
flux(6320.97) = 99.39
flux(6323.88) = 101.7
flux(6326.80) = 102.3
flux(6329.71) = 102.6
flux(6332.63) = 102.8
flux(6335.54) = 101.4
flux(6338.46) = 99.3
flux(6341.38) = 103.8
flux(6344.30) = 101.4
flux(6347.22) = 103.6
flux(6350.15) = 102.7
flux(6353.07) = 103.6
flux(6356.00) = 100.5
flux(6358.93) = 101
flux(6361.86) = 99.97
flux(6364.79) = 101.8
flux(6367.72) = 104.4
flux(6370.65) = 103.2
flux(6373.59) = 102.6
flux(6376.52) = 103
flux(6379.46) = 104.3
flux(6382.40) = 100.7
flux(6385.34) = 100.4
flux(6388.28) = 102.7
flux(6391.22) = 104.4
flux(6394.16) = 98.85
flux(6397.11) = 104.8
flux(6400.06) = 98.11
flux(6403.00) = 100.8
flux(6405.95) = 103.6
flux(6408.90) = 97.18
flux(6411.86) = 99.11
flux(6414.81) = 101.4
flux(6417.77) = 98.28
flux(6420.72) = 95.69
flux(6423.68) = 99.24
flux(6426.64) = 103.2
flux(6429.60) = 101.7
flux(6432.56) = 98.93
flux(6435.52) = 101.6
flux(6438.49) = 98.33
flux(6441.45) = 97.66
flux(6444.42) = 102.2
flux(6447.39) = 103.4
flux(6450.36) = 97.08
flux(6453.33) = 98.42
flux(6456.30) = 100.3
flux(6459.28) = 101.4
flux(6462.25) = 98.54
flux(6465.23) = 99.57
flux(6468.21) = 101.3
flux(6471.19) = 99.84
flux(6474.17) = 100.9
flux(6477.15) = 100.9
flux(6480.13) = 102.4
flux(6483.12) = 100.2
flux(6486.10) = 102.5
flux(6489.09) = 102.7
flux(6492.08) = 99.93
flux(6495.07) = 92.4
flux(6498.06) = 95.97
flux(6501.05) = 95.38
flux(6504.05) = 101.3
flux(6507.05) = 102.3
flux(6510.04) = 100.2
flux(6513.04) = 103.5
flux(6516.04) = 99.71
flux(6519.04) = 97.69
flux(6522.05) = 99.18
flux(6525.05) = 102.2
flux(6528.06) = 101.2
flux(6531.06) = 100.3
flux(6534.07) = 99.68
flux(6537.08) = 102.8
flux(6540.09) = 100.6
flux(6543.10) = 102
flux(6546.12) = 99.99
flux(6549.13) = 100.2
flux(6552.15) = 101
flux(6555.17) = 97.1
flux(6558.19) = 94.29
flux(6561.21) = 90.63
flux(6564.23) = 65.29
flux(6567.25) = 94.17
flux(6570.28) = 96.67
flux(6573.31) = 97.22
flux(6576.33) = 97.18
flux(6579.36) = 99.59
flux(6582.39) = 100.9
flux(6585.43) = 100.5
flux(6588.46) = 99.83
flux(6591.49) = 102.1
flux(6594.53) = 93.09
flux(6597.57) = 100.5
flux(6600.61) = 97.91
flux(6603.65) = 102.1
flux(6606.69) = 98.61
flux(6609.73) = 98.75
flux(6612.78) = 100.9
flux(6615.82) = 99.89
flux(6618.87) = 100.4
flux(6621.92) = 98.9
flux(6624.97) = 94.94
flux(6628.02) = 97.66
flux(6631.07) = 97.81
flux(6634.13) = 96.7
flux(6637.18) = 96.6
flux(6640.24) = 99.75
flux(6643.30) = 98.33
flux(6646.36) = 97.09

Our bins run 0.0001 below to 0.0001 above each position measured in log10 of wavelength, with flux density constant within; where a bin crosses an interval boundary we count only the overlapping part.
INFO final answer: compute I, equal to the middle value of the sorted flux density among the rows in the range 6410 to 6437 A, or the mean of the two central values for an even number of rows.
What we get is 99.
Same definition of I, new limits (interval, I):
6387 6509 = 100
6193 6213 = 105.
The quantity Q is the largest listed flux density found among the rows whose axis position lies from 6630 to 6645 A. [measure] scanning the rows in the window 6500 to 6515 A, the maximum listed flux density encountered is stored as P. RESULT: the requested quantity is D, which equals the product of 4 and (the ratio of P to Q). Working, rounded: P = 103.5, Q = 99.75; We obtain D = 4.15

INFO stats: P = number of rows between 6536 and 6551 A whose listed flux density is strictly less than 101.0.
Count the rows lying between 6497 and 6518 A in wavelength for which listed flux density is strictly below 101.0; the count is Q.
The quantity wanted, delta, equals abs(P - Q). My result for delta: 1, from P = 3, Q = 4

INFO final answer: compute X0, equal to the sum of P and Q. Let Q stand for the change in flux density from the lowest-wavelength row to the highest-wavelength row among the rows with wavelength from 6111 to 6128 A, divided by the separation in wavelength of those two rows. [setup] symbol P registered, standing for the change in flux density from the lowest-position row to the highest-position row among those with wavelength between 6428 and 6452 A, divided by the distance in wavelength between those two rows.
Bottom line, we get -0.02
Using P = -0.2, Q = 0.20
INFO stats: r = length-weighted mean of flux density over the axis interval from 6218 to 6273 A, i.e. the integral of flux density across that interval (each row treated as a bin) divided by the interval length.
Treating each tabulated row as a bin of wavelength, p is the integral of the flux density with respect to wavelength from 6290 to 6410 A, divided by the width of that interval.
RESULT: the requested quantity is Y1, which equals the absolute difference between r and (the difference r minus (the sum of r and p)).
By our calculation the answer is 203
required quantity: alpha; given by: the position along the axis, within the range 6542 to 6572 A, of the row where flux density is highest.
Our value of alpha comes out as 6543.10 A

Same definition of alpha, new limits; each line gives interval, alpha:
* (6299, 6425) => 6306.43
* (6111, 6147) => 6126.10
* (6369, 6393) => 6391.22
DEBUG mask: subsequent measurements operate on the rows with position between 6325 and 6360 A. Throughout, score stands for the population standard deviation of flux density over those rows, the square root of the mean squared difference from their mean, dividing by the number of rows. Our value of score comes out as 1.3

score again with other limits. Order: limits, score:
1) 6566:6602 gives 2.7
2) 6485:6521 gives 3.3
